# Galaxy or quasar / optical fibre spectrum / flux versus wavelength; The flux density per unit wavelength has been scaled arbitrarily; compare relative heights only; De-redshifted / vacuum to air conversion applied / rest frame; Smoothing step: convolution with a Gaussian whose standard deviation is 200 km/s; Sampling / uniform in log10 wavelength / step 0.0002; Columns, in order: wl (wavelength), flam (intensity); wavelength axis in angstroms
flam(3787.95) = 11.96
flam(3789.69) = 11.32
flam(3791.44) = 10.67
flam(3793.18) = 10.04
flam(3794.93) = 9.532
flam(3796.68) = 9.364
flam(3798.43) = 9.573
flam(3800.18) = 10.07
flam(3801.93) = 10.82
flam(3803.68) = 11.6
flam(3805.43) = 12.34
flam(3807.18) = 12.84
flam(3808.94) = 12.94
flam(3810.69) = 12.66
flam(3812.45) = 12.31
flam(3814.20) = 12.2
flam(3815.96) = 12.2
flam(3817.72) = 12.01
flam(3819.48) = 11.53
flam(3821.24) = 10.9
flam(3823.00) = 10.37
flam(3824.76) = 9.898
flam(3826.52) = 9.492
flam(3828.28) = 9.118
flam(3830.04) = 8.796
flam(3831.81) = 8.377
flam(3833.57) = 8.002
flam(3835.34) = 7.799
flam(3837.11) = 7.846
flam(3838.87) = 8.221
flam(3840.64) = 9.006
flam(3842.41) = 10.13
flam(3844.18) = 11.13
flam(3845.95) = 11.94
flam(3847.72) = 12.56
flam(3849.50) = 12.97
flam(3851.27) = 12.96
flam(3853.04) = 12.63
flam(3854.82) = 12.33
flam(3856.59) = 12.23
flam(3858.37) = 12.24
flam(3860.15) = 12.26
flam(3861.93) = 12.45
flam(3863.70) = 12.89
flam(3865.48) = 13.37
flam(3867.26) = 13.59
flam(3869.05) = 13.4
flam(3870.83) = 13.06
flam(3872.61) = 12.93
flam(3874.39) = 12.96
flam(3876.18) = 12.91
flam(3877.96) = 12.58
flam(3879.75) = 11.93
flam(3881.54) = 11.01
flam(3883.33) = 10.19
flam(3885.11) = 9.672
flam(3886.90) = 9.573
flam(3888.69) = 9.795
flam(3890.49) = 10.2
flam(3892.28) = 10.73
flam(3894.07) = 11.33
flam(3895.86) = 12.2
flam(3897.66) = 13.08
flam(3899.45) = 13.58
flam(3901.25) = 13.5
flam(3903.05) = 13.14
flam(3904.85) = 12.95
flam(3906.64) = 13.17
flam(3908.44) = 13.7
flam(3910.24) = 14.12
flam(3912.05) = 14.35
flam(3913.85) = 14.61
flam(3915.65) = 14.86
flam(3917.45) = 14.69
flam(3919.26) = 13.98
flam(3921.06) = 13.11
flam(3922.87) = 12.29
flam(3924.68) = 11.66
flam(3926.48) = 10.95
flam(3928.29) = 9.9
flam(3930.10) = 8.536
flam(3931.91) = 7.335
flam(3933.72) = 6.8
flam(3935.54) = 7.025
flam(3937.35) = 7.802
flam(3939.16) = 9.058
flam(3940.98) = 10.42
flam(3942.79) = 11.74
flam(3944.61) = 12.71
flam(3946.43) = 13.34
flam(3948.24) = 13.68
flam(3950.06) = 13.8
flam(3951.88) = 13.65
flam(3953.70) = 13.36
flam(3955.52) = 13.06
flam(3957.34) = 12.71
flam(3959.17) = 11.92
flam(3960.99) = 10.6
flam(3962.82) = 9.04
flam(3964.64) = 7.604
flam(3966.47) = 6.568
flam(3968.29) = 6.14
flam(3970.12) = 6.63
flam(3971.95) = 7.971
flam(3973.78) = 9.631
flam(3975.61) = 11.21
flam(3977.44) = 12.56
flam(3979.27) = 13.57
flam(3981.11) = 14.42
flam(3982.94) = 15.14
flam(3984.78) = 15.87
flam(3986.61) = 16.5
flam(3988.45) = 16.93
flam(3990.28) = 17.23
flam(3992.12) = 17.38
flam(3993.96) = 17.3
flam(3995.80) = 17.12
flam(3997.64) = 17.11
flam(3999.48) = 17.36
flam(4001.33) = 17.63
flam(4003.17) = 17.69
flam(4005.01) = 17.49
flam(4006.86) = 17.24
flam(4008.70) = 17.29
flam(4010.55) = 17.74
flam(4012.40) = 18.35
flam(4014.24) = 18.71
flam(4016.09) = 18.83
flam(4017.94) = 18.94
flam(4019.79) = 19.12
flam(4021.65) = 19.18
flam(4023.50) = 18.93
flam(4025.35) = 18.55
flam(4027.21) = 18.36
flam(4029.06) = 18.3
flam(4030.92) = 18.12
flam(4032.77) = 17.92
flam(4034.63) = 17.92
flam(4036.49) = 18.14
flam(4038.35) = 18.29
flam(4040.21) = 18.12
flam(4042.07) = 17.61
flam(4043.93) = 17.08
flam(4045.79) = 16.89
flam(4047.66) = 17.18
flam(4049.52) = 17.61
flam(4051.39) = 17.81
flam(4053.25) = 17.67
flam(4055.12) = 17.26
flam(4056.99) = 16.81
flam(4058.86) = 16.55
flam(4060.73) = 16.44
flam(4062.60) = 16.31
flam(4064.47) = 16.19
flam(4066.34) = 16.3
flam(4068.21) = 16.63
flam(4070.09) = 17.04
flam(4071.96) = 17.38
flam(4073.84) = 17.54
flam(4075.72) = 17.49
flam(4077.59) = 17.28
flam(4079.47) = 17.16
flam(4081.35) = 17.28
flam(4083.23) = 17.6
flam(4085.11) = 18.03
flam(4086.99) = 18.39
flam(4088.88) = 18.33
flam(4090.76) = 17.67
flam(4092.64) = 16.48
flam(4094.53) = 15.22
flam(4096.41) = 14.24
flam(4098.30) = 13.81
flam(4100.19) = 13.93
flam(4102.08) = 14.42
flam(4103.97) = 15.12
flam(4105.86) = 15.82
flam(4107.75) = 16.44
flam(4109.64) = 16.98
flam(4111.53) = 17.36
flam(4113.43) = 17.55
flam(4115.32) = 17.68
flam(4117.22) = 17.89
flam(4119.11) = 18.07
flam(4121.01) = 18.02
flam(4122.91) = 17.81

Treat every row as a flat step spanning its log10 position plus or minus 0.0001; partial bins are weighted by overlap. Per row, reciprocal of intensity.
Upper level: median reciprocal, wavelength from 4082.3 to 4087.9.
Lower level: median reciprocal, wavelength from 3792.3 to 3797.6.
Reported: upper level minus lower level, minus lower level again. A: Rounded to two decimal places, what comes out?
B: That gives -0.15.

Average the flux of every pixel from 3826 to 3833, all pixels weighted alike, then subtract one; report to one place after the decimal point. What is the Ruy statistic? 7.9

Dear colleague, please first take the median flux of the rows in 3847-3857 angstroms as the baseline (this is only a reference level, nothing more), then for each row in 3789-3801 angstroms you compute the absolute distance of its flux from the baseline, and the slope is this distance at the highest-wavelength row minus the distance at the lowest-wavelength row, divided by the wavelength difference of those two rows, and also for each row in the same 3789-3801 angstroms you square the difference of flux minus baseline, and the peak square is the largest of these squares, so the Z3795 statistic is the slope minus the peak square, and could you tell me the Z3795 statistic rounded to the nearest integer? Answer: -10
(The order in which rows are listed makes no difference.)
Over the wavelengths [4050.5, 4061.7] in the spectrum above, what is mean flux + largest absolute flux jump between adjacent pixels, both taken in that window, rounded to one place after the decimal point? 17.5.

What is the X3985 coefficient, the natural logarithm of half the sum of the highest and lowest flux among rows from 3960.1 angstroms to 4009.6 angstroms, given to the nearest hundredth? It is 2.48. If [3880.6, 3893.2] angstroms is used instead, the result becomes 2.33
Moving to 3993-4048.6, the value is 2.89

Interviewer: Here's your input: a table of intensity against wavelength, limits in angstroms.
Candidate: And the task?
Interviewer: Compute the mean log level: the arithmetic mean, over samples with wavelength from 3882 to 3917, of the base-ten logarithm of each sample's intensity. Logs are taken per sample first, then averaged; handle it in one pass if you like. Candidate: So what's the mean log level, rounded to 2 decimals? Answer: 1.09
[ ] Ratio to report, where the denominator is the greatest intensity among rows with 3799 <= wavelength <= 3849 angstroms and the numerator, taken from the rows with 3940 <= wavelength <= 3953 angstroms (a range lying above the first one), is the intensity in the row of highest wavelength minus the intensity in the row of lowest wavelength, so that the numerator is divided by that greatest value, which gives 0.25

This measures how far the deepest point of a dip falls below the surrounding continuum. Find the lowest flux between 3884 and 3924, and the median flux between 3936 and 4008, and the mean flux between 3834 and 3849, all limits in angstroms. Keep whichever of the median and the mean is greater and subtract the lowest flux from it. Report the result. 4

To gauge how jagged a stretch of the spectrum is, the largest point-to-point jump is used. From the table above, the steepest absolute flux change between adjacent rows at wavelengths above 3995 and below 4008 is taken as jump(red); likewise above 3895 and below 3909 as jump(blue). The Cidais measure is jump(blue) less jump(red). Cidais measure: 0.6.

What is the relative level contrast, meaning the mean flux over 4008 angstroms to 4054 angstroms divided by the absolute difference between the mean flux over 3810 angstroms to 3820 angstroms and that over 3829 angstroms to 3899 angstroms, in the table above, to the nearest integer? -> 22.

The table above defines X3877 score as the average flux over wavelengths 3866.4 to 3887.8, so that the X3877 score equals 12.0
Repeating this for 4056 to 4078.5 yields 16.8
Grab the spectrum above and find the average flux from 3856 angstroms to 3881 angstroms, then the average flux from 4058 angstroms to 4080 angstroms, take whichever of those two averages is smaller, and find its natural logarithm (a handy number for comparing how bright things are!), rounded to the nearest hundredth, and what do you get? 2.55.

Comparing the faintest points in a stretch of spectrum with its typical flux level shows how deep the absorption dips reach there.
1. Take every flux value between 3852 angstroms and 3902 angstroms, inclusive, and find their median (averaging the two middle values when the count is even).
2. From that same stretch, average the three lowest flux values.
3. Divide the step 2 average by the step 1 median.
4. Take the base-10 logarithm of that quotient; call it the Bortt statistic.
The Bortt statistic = -0.11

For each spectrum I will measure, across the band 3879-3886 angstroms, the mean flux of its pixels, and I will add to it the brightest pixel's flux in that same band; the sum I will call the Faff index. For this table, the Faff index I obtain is 23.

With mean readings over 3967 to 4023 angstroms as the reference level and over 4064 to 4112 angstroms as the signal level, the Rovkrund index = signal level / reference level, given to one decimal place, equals 1.1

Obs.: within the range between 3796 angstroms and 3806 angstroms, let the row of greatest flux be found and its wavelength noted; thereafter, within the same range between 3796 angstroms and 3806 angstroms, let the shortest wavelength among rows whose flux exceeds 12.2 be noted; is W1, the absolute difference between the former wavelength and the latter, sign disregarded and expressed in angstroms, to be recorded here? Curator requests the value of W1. 0.0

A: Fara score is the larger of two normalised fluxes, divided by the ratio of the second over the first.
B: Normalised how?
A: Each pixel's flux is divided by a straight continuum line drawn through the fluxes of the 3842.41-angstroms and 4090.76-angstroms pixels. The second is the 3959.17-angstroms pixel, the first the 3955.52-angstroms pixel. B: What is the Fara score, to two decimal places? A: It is 1.06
